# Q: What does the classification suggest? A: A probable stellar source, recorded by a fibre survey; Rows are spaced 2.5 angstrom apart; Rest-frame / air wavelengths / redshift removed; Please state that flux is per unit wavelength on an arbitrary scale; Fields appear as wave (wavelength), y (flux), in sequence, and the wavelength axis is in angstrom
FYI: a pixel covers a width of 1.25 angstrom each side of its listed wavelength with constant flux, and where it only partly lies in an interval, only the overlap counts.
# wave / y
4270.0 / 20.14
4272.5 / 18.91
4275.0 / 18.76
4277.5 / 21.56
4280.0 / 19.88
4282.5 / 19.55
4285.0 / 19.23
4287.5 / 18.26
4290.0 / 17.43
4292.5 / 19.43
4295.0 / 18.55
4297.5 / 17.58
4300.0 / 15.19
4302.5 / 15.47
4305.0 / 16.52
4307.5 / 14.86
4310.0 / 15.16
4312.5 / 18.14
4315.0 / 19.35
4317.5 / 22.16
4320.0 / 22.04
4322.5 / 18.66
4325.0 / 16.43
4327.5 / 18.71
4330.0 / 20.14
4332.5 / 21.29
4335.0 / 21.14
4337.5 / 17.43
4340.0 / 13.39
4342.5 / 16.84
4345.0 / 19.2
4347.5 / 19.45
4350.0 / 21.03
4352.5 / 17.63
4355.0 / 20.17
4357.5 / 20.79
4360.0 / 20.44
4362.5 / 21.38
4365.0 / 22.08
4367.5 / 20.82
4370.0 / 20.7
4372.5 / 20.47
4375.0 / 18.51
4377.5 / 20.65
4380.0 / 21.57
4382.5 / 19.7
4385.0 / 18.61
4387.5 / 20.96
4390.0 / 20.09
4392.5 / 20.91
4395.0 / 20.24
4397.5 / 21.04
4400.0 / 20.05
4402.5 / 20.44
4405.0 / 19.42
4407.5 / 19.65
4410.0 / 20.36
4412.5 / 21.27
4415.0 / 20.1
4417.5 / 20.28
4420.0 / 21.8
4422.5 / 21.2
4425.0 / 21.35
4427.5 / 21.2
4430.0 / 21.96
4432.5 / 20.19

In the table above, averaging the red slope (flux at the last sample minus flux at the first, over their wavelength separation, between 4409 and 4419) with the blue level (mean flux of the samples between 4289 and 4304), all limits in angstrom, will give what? 8.6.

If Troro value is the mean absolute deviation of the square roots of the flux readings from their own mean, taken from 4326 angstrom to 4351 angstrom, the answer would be 0.21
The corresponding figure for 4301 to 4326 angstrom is 0.26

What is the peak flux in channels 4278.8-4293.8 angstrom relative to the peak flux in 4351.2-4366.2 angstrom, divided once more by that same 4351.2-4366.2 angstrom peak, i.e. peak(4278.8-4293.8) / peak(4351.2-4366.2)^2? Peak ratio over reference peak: 0.0408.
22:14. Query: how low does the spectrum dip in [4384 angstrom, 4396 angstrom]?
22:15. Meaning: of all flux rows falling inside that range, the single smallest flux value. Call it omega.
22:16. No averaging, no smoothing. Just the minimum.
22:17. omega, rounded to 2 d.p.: 18.61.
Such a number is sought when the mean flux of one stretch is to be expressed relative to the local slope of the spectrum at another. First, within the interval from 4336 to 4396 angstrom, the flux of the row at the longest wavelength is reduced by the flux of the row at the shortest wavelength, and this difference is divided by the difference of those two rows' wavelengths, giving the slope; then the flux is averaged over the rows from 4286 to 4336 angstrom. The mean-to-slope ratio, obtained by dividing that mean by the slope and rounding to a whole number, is 375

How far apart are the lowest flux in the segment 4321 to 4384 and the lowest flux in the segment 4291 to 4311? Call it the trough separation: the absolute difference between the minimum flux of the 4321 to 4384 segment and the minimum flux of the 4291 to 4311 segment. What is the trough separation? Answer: 1.5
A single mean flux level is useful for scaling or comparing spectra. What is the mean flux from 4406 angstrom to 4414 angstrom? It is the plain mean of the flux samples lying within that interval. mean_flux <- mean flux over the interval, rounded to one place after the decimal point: 20.4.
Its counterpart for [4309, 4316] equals 17.6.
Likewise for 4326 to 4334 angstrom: 20.0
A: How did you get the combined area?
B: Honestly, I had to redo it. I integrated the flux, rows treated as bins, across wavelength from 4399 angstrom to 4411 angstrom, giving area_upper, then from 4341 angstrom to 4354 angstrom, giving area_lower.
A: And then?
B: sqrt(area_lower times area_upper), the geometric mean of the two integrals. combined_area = 242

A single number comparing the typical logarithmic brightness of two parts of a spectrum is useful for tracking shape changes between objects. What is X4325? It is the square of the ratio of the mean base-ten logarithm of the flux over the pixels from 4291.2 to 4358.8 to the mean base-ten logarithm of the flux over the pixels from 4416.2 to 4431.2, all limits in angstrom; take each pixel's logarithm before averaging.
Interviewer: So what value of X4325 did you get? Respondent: 0.902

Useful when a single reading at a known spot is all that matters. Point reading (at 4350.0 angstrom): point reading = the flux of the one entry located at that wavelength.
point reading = 21.03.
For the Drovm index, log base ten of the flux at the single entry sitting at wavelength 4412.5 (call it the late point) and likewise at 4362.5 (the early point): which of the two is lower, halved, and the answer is 0.66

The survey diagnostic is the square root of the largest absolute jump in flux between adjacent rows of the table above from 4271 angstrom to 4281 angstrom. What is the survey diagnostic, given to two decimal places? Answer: 1.67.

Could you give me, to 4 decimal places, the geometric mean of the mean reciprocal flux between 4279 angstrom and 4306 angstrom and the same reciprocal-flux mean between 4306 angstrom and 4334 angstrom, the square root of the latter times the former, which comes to 0.0552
